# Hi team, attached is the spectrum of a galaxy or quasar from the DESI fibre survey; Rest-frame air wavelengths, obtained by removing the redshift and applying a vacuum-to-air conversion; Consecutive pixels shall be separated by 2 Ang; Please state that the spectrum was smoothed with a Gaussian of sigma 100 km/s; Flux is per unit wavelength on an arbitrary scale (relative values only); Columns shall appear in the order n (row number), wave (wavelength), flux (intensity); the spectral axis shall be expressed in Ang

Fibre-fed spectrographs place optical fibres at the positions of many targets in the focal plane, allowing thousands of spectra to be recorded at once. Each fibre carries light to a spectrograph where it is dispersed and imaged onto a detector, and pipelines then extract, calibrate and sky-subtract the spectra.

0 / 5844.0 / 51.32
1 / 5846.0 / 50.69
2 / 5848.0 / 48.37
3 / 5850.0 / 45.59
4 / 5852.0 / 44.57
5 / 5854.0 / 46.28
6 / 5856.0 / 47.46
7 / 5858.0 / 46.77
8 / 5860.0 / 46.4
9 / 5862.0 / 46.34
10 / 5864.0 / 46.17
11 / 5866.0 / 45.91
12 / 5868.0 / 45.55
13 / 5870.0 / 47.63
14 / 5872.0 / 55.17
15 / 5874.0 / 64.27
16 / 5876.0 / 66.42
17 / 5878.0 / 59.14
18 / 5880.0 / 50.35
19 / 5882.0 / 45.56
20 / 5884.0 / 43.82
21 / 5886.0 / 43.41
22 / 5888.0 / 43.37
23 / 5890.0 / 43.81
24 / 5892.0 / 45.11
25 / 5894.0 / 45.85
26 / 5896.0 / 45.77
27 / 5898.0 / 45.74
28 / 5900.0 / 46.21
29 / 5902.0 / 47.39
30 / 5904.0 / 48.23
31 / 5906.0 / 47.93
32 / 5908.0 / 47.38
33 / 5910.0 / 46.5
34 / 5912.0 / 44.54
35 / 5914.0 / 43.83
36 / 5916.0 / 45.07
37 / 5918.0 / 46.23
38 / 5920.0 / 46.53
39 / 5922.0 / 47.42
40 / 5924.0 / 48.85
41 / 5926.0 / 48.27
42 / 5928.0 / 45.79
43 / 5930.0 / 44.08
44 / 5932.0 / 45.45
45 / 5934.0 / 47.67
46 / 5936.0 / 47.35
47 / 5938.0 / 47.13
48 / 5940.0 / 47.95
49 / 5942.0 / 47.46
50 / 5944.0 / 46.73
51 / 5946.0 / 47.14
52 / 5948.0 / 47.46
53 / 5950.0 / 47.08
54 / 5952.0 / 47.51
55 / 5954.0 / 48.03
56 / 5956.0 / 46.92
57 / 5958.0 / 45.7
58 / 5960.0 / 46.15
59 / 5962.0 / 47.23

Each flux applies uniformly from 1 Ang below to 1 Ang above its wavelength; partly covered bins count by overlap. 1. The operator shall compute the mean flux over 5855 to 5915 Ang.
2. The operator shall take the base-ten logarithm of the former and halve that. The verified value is 0.841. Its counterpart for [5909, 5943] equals 0.834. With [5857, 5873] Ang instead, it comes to 0.838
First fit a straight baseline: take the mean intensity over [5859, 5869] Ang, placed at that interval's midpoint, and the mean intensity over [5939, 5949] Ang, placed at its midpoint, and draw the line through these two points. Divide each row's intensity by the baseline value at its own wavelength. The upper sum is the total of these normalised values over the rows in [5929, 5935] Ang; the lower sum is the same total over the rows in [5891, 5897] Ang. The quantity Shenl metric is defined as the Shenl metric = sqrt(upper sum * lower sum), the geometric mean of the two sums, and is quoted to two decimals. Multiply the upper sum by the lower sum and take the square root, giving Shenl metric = 2.92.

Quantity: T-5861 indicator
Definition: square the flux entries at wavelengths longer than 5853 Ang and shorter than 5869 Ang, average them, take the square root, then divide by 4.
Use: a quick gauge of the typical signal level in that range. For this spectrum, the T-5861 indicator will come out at 11.6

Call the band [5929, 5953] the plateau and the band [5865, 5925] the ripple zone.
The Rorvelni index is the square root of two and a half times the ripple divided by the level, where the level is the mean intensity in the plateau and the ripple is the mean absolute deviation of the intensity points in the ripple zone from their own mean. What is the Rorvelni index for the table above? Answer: 0.44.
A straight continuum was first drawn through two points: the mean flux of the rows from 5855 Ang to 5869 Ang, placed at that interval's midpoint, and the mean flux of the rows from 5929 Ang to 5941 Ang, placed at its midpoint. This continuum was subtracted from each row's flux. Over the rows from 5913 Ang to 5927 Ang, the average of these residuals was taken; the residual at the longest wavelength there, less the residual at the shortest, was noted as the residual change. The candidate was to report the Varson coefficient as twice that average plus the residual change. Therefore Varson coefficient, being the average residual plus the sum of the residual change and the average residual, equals 4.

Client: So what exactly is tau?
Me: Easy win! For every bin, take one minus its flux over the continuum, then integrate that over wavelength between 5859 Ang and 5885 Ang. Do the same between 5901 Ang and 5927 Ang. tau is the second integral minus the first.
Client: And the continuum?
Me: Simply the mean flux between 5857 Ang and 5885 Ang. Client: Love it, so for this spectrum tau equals 2.2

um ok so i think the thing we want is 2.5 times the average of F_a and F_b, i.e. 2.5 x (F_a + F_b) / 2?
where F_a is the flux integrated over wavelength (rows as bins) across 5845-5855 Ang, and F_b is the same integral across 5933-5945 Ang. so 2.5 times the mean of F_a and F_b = 1299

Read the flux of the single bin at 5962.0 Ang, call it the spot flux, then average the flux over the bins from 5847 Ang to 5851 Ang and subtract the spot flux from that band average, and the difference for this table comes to -0.25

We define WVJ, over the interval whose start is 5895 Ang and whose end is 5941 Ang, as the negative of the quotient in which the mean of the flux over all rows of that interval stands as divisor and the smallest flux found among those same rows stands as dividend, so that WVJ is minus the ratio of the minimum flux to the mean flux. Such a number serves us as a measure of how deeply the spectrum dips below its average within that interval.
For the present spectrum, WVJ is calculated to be -0.94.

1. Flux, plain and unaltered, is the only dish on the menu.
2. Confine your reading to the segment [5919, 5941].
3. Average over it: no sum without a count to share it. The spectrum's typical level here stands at 47.0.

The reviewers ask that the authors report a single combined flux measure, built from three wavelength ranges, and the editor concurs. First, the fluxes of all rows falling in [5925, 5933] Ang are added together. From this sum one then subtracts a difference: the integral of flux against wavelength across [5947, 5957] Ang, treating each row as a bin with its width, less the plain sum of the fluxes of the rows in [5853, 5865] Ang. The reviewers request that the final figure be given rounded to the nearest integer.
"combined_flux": -11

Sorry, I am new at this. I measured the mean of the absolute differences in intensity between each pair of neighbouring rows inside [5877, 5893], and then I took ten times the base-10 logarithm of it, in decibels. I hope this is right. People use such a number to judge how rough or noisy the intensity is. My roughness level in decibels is 4.0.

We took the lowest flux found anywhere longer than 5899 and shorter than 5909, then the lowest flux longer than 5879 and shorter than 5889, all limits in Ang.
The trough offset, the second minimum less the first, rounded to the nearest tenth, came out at -2.8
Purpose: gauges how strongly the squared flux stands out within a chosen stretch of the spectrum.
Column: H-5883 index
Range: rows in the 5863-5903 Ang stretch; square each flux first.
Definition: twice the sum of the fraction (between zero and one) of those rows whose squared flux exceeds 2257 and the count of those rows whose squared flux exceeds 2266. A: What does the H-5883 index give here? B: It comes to 12.60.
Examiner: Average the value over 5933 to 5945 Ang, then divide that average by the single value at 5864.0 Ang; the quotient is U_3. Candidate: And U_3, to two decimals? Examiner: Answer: 1.03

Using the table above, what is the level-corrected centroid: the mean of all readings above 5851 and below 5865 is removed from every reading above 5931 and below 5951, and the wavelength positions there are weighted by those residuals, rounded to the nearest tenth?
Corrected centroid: 5942.2 Ang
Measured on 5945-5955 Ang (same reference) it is 5950.6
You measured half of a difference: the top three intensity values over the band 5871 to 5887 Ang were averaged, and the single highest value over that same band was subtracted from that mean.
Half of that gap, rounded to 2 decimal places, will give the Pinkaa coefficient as -1.57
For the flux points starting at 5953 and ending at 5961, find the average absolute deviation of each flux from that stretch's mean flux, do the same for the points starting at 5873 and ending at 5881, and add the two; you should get 6.1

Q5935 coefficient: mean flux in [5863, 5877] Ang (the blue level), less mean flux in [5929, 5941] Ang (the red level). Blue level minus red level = 6.4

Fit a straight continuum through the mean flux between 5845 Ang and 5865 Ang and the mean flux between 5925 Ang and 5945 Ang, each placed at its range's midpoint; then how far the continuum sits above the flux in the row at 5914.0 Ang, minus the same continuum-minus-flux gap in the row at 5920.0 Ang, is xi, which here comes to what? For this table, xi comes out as 2.7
